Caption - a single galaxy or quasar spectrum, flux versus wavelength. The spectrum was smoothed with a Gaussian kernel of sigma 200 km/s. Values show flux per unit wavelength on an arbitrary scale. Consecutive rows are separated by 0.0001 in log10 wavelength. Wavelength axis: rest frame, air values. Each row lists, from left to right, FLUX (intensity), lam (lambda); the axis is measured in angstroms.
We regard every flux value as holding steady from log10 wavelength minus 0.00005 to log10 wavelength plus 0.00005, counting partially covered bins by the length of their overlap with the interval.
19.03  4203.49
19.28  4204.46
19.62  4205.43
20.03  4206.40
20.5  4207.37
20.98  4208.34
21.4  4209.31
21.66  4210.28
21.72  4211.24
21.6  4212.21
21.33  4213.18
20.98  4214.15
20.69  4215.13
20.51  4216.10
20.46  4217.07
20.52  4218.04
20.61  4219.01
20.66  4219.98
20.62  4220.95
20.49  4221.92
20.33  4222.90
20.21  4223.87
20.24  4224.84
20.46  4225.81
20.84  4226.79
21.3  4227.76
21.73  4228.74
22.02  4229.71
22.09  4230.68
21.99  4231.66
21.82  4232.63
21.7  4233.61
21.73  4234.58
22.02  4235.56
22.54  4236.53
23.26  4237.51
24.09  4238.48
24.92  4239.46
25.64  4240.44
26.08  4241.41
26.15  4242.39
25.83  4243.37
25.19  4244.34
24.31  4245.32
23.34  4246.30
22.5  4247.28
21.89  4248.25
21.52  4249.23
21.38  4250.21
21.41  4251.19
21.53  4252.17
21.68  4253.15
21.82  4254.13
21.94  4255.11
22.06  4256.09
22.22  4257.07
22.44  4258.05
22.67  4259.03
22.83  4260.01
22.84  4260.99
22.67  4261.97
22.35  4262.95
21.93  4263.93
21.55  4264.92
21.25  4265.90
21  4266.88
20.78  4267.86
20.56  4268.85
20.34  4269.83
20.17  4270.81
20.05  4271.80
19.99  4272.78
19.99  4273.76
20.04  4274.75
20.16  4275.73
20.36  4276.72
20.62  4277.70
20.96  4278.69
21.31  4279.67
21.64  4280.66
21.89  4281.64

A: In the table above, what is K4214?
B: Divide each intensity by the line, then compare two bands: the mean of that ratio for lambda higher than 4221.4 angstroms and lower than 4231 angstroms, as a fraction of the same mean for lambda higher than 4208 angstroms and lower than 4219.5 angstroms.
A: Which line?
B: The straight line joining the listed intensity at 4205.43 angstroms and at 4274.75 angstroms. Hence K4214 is 0.99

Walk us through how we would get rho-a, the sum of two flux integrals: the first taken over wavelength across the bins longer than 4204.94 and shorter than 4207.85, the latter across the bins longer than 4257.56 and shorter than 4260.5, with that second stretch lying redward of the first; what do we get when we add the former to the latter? 125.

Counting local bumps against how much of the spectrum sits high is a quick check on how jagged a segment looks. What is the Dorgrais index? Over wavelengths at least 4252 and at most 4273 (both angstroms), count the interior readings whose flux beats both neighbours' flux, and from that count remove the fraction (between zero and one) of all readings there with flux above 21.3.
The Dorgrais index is 0.4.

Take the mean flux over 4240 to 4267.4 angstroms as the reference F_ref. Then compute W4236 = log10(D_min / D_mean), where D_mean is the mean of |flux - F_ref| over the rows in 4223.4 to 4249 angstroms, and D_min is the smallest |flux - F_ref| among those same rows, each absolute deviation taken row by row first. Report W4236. -0.80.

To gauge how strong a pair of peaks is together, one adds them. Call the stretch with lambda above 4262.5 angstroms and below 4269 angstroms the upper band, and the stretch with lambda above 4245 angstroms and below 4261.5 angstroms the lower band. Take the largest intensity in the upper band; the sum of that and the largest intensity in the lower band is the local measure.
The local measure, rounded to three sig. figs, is 46.7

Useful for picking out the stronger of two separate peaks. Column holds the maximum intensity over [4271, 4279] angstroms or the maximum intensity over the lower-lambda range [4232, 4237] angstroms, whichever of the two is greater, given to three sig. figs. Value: 22.5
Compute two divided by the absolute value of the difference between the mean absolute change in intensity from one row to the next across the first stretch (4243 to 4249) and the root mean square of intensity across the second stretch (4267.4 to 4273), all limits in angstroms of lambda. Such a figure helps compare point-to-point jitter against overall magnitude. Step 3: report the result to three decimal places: 0.102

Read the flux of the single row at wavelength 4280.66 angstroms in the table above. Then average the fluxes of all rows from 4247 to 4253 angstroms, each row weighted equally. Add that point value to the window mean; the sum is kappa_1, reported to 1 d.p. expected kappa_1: 43.3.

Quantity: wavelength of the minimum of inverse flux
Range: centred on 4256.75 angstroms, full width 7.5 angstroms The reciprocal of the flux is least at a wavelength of 4260.01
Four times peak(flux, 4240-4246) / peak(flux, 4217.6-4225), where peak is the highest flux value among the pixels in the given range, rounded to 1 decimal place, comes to 5.1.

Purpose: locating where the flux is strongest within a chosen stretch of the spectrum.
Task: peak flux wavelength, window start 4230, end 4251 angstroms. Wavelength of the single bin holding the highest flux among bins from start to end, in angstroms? 4242.39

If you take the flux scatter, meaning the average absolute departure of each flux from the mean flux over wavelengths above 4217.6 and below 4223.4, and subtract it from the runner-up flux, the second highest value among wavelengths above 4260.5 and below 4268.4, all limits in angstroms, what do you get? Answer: 22.6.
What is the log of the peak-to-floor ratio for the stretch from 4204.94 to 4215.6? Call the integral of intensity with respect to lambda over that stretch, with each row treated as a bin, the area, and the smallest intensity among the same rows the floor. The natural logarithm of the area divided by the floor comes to 2.43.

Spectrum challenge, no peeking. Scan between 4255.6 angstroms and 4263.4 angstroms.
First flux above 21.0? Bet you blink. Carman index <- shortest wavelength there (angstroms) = 4256.09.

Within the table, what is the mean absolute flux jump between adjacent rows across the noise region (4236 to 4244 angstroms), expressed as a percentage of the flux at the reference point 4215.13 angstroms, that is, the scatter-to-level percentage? 2.7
